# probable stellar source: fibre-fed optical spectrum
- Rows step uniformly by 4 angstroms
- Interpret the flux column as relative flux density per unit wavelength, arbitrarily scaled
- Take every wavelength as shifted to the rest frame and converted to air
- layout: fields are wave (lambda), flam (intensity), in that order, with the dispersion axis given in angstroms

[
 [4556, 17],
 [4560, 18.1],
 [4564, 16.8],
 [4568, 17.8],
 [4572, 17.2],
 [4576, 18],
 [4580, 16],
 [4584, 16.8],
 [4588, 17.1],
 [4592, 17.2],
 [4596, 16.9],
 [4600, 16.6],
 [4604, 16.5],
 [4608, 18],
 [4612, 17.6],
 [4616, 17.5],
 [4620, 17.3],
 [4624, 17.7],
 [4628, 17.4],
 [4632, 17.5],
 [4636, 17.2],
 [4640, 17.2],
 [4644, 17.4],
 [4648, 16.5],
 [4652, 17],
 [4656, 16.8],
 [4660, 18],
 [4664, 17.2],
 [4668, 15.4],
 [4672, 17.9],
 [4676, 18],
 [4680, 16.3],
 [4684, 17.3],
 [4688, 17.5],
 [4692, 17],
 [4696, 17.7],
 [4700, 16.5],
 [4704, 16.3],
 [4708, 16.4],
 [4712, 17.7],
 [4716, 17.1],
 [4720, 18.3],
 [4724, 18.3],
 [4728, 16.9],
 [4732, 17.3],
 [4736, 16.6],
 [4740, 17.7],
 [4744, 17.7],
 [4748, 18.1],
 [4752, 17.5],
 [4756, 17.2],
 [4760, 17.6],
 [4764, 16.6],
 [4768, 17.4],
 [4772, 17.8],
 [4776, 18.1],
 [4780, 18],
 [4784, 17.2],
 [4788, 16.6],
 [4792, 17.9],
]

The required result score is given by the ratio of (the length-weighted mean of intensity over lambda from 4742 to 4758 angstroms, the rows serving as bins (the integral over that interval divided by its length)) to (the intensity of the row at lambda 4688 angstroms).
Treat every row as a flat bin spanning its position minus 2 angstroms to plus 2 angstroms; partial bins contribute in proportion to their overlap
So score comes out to 1.01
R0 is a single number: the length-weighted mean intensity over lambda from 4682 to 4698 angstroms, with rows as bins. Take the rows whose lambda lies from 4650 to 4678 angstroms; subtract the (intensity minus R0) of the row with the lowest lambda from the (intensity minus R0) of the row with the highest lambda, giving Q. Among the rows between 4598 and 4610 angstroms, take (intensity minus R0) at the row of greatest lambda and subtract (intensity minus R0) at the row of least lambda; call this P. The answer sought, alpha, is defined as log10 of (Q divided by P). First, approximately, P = 1.4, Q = 1.0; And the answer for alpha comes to -0.15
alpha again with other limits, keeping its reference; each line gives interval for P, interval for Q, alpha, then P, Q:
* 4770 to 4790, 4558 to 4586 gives 0.03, -1.2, -1.3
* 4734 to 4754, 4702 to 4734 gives 0.05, 0.9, 1.0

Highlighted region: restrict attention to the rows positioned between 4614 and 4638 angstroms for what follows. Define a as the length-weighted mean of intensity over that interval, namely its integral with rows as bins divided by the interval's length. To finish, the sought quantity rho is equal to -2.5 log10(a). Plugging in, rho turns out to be -3.103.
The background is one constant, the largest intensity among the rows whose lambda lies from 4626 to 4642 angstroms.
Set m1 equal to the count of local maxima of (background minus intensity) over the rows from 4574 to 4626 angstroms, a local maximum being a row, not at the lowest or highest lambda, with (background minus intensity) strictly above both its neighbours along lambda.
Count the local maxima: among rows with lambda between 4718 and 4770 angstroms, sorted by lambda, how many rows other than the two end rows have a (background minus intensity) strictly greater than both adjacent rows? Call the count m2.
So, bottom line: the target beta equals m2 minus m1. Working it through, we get 1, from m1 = 3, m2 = 4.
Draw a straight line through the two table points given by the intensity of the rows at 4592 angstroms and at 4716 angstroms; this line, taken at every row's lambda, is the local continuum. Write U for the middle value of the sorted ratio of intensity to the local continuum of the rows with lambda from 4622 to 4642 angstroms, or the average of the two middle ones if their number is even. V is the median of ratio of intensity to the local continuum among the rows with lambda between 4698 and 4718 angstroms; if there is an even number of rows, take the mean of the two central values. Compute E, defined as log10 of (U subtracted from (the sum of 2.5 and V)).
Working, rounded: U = 1.01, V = 0.96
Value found 0.389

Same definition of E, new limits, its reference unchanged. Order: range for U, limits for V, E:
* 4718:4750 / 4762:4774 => 0.395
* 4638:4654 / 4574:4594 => 0.397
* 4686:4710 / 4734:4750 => 0.408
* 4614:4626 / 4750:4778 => 0.399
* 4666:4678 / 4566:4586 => 0.390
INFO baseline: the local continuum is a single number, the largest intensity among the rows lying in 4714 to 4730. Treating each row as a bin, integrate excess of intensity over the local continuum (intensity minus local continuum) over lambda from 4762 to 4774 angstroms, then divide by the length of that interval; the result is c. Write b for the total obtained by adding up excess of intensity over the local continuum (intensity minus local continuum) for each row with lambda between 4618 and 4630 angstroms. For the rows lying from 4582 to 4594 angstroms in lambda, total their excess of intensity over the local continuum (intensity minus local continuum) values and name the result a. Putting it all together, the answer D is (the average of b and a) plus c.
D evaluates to -4.18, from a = -3.80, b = -2.5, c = -1.0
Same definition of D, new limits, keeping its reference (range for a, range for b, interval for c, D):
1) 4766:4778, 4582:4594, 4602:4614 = -3.63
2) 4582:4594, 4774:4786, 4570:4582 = -3.93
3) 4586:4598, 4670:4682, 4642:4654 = -4.53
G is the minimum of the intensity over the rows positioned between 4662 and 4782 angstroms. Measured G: 15.4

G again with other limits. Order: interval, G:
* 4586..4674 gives 15.4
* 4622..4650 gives 16.5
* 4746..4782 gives 16.6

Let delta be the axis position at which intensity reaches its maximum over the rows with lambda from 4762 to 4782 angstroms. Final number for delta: 4776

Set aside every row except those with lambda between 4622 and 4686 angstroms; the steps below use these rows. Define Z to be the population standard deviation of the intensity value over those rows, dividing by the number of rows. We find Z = 0.66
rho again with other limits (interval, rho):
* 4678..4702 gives -3.079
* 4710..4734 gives -3.114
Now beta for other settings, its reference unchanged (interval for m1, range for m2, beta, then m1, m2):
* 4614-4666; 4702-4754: -1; 4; 3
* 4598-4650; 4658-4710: 1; 3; 4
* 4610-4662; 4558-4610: 0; 4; 4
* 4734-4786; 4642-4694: 2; 2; 4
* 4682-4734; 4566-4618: -1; 4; 3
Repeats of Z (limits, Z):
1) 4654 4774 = 0.67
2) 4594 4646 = 0.41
